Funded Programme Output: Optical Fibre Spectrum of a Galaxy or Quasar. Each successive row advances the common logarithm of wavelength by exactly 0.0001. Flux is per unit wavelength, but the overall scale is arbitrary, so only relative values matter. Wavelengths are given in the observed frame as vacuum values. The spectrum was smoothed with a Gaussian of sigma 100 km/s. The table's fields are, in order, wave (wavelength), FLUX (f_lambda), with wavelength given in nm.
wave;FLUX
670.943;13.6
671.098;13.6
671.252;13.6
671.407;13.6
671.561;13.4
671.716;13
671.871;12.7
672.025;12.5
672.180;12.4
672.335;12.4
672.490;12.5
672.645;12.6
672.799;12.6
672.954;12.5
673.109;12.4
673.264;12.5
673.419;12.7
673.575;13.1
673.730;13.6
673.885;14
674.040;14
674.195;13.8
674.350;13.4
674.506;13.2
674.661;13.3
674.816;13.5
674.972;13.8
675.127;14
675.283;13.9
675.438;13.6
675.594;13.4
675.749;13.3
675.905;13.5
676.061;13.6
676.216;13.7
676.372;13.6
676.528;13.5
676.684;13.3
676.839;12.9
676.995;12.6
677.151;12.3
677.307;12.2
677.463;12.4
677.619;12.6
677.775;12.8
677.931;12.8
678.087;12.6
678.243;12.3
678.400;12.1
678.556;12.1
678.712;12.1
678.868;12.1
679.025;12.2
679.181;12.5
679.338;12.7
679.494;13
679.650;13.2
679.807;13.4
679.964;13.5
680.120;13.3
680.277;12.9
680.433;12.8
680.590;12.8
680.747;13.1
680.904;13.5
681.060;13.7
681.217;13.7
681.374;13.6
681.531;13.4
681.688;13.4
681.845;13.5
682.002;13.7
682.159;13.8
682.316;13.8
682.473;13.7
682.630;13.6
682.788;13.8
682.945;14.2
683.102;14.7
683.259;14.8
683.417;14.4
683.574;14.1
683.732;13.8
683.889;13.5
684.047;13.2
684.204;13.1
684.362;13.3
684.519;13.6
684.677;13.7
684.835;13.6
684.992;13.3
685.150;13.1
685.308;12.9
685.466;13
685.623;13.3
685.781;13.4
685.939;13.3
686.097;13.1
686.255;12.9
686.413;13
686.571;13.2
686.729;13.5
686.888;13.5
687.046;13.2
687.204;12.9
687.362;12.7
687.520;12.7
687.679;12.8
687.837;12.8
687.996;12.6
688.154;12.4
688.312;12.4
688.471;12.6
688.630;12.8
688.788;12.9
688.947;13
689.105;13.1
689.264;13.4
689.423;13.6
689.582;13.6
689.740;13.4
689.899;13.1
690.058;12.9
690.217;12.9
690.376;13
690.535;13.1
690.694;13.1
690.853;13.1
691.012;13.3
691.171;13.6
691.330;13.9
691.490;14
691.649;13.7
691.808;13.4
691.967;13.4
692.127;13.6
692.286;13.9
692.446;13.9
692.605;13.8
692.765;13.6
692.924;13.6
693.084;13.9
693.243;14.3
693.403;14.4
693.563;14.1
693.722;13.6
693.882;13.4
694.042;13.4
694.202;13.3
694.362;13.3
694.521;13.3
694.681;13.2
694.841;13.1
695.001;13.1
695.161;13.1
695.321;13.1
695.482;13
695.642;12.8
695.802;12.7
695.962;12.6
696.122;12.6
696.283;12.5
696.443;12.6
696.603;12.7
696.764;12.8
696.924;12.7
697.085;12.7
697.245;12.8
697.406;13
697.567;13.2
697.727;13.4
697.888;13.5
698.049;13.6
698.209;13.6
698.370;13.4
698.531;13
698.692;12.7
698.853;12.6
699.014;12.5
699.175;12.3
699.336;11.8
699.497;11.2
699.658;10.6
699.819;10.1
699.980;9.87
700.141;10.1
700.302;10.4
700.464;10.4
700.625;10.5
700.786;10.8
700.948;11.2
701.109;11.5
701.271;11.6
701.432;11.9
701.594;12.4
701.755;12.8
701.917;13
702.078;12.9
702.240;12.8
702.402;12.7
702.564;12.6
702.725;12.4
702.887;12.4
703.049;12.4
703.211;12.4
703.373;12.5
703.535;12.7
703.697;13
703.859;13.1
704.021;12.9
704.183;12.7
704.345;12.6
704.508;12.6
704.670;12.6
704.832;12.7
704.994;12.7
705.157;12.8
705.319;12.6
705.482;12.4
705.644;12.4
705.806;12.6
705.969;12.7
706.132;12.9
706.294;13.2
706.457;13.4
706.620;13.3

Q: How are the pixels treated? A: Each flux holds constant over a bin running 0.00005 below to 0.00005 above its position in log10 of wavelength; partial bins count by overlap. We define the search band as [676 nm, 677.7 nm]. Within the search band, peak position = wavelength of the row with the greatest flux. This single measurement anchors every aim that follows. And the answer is 676.216 nm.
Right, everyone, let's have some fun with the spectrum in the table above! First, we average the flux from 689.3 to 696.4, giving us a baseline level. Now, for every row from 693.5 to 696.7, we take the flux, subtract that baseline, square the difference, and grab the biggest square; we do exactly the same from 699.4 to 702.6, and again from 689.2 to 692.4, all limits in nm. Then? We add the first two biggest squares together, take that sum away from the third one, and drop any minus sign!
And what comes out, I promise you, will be 13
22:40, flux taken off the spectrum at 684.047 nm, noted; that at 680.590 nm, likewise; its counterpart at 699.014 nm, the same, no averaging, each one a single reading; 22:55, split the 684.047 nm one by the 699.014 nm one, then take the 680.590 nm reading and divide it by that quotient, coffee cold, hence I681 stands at 12.1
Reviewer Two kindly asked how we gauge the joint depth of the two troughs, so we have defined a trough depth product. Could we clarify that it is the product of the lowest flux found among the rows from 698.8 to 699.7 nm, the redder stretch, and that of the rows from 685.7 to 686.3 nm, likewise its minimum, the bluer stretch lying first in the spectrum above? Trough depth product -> 137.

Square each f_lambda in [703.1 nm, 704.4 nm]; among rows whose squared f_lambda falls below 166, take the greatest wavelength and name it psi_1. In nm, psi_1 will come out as 704.345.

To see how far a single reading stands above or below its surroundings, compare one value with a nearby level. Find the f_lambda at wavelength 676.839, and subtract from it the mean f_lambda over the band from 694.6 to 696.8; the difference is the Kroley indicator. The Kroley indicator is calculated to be 0.05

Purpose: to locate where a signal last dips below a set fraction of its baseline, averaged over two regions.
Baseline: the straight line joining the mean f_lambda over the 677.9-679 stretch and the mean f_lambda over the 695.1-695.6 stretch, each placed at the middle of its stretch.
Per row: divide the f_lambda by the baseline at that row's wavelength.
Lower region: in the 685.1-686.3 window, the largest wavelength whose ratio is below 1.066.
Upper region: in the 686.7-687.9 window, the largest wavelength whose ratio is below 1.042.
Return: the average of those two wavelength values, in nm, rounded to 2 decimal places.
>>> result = 687.05 nm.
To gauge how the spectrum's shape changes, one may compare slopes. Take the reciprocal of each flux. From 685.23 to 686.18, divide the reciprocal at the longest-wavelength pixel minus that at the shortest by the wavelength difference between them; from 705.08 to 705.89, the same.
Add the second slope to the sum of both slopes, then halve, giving 0.001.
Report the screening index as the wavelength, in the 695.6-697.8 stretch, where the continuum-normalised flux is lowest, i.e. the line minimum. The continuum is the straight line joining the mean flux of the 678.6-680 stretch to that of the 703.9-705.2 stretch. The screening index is 696.283 nm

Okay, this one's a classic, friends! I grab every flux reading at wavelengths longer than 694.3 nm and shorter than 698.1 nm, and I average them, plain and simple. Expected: 13.0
